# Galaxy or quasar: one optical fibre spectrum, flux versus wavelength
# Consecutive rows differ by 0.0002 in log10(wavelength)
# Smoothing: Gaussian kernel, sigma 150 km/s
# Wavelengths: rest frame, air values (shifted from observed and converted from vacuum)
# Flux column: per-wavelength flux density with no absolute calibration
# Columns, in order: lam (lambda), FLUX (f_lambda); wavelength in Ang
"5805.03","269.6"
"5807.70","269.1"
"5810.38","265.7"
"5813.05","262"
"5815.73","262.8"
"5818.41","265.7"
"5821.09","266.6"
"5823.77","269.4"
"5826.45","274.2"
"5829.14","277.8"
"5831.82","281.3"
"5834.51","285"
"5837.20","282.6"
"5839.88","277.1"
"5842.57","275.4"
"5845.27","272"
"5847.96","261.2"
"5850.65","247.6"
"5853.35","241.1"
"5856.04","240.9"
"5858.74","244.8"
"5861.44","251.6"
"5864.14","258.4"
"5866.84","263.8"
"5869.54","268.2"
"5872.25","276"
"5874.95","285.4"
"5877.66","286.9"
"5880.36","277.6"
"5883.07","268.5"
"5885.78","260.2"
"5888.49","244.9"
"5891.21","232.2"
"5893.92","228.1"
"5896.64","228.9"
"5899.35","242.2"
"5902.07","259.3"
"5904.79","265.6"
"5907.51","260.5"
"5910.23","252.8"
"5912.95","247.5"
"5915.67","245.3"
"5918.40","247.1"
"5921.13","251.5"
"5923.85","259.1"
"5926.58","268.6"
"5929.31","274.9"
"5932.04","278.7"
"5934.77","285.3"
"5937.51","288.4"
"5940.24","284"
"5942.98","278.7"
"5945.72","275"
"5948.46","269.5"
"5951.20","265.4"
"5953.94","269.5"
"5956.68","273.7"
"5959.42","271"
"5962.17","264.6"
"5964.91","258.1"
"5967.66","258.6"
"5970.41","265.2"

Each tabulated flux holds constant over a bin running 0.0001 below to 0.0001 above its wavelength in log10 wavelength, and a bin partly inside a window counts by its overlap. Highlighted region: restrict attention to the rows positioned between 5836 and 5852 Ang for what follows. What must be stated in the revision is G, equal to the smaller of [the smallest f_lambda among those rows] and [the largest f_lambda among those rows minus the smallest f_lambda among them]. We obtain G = 35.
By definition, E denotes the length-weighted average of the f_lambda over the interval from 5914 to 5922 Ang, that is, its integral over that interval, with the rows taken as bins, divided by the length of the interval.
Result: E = 248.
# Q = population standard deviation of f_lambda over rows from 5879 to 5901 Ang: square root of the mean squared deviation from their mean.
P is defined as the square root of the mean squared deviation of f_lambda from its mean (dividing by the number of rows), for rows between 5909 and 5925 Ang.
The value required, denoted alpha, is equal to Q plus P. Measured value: 22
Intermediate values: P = 4.6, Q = 17.7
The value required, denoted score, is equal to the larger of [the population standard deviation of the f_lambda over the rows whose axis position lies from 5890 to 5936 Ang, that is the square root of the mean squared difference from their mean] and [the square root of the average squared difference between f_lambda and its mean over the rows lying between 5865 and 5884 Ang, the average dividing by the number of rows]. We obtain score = 16.4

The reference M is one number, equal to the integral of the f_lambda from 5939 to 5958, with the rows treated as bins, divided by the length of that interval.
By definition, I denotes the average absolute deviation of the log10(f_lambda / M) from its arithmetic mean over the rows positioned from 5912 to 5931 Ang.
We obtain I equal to 0.0162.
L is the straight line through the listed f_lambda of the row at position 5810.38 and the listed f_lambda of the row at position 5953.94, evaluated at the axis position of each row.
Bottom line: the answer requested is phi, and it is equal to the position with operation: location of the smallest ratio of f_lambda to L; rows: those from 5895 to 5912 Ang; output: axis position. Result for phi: 5896.64 Ang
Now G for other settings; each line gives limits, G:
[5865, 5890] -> 42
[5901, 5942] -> 43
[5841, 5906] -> 59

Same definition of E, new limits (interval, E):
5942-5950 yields 274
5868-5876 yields 276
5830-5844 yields 280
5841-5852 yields 264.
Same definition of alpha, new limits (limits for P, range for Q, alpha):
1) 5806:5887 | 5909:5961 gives 26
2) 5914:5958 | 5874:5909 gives 32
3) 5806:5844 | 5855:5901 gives 26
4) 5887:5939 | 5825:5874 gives 32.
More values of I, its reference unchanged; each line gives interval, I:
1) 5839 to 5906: 0.0246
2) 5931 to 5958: 0.0097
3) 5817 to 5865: 0.0204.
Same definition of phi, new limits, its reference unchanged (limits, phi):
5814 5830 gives 5815.73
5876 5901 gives 5893.92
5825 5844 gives 5826.45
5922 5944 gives 5923.85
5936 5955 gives 5951.20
